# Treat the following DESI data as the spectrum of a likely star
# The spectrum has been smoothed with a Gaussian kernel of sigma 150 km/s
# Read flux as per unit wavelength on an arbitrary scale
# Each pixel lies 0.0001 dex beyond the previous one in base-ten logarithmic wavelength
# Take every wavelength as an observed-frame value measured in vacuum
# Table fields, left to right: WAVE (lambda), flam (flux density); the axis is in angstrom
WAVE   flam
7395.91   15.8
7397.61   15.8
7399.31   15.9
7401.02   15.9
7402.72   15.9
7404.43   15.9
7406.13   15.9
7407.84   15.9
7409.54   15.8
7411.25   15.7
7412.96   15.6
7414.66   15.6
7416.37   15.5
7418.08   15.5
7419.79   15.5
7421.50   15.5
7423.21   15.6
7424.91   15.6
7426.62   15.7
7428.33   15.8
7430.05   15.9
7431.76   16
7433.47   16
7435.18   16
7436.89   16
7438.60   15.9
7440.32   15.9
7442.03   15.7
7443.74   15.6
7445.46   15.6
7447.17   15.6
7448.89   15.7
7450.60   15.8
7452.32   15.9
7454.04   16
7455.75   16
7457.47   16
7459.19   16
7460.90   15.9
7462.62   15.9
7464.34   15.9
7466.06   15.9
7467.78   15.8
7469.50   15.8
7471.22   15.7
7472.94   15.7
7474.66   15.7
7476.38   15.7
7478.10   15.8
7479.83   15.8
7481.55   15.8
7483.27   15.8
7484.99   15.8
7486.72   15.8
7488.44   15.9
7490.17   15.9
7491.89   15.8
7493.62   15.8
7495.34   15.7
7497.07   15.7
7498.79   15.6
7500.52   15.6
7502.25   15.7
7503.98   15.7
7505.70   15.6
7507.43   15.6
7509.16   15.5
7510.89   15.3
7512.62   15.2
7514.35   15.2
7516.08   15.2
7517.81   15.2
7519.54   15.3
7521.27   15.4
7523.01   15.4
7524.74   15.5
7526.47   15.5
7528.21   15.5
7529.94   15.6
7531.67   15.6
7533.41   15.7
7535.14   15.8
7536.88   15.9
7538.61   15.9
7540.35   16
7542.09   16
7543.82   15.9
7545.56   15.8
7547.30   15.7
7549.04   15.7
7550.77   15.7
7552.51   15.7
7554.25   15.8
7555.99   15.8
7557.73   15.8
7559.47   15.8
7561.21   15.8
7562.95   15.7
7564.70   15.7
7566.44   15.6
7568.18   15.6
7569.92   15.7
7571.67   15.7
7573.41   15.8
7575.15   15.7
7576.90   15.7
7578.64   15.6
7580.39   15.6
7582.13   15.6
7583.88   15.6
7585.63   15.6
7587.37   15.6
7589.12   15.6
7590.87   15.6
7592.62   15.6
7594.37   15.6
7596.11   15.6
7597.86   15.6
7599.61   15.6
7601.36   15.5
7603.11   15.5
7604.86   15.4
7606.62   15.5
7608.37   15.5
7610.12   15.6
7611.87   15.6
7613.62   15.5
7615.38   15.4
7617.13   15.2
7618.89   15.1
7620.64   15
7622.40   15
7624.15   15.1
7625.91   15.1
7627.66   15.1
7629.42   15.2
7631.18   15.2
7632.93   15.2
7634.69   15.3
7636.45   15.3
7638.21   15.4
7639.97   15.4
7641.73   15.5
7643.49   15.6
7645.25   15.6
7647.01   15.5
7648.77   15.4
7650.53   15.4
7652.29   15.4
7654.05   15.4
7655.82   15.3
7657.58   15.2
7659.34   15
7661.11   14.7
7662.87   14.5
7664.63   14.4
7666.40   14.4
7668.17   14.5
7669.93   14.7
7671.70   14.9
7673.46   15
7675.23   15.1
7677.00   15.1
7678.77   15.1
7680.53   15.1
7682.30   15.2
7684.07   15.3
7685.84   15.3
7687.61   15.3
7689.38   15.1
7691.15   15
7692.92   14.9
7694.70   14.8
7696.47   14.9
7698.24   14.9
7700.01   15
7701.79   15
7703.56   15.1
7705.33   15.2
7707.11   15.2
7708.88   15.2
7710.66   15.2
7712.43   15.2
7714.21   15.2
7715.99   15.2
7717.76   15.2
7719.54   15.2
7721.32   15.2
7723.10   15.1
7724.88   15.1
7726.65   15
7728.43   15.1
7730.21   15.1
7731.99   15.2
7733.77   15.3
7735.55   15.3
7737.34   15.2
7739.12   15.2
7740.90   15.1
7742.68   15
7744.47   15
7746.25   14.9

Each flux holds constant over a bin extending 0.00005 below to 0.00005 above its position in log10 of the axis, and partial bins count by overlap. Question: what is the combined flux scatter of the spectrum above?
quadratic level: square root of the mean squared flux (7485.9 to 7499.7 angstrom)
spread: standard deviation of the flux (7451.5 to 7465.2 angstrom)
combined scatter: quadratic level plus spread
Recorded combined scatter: 15.83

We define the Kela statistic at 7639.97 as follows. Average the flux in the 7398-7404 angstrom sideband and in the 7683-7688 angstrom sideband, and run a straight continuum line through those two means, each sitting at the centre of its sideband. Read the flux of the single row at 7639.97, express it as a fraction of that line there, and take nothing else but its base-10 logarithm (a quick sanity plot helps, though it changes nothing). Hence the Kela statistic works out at 0.000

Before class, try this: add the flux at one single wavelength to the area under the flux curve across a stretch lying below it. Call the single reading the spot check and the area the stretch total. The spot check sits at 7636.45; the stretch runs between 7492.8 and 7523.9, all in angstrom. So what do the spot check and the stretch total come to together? 497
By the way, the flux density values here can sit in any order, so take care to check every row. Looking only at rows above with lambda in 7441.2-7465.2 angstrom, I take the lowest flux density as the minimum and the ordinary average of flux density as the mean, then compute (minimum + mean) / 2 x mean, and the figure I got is 249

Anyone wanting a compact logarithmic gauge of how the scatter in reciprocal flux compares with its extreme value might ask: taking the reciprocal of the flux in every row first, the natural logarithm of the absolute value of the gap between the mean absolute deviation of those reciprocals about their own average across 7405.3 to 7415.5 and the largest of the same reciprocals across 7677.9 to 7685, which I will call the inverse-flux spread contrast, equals -2.72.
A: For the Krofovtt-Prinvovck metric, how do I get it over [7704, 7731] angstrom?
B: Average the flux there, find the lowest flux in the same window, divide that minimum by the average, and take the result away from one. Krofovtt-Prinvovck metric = 0.011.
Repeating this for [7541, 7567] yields 0.011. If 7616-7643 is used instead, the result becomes 0.014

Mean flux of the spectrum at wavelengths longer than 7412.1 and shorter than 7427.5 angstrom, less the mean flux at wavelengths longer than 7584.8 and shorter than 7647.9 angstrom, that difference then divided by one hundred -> 0.0016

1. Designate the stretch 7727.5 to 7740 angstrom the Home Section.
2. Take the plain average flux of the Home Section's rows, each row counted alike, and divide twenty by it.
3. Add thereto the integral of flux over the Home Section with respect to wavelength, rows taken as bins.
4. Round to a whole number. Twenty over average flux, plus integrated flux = 191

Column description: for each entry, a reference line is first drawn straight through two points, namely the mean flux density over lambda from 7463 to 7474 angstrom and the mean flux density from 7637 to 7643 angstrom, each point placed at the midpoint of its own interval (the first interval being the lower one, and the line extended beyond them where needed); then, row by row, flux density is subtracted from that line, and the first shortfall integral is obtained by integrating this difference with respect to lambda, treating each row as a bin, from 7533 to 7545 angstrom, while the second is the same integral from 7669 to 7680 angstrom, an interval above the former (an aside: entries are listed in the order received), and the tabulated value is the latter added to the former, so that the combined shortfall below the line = 1.1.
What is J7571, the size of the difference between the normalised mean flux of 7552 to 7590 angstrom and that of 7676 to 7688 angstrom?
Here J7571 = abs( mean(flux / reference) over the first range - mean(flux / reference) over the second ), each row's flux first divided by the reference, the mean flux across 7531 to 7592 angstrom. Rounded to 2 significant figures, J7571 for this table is 0.031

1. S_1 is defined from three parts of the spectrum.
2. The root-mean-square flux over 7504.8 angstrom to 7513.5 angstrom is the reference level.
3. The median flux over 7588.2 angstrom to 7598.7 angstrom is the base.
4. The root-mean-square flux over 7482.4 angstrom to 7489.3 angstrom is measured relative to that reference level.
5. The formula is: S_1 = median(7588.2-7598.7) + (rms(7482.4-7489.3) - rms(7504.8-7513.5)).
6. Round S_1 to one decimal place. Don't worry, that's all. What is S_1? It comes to 16.0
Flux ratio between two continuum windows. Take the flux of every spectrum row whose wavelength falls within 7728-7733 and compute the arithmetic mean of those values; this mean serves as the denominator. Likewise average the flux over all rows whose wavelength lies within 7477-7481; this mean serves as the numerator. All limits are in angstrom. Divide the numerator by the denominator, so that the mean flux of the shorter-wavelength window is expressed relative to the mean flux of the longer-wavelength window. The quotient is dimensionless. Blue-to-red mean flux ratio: 1.04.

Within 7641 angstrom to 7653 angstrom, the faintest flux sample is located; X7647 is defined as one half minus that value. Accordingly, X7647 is -14.9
